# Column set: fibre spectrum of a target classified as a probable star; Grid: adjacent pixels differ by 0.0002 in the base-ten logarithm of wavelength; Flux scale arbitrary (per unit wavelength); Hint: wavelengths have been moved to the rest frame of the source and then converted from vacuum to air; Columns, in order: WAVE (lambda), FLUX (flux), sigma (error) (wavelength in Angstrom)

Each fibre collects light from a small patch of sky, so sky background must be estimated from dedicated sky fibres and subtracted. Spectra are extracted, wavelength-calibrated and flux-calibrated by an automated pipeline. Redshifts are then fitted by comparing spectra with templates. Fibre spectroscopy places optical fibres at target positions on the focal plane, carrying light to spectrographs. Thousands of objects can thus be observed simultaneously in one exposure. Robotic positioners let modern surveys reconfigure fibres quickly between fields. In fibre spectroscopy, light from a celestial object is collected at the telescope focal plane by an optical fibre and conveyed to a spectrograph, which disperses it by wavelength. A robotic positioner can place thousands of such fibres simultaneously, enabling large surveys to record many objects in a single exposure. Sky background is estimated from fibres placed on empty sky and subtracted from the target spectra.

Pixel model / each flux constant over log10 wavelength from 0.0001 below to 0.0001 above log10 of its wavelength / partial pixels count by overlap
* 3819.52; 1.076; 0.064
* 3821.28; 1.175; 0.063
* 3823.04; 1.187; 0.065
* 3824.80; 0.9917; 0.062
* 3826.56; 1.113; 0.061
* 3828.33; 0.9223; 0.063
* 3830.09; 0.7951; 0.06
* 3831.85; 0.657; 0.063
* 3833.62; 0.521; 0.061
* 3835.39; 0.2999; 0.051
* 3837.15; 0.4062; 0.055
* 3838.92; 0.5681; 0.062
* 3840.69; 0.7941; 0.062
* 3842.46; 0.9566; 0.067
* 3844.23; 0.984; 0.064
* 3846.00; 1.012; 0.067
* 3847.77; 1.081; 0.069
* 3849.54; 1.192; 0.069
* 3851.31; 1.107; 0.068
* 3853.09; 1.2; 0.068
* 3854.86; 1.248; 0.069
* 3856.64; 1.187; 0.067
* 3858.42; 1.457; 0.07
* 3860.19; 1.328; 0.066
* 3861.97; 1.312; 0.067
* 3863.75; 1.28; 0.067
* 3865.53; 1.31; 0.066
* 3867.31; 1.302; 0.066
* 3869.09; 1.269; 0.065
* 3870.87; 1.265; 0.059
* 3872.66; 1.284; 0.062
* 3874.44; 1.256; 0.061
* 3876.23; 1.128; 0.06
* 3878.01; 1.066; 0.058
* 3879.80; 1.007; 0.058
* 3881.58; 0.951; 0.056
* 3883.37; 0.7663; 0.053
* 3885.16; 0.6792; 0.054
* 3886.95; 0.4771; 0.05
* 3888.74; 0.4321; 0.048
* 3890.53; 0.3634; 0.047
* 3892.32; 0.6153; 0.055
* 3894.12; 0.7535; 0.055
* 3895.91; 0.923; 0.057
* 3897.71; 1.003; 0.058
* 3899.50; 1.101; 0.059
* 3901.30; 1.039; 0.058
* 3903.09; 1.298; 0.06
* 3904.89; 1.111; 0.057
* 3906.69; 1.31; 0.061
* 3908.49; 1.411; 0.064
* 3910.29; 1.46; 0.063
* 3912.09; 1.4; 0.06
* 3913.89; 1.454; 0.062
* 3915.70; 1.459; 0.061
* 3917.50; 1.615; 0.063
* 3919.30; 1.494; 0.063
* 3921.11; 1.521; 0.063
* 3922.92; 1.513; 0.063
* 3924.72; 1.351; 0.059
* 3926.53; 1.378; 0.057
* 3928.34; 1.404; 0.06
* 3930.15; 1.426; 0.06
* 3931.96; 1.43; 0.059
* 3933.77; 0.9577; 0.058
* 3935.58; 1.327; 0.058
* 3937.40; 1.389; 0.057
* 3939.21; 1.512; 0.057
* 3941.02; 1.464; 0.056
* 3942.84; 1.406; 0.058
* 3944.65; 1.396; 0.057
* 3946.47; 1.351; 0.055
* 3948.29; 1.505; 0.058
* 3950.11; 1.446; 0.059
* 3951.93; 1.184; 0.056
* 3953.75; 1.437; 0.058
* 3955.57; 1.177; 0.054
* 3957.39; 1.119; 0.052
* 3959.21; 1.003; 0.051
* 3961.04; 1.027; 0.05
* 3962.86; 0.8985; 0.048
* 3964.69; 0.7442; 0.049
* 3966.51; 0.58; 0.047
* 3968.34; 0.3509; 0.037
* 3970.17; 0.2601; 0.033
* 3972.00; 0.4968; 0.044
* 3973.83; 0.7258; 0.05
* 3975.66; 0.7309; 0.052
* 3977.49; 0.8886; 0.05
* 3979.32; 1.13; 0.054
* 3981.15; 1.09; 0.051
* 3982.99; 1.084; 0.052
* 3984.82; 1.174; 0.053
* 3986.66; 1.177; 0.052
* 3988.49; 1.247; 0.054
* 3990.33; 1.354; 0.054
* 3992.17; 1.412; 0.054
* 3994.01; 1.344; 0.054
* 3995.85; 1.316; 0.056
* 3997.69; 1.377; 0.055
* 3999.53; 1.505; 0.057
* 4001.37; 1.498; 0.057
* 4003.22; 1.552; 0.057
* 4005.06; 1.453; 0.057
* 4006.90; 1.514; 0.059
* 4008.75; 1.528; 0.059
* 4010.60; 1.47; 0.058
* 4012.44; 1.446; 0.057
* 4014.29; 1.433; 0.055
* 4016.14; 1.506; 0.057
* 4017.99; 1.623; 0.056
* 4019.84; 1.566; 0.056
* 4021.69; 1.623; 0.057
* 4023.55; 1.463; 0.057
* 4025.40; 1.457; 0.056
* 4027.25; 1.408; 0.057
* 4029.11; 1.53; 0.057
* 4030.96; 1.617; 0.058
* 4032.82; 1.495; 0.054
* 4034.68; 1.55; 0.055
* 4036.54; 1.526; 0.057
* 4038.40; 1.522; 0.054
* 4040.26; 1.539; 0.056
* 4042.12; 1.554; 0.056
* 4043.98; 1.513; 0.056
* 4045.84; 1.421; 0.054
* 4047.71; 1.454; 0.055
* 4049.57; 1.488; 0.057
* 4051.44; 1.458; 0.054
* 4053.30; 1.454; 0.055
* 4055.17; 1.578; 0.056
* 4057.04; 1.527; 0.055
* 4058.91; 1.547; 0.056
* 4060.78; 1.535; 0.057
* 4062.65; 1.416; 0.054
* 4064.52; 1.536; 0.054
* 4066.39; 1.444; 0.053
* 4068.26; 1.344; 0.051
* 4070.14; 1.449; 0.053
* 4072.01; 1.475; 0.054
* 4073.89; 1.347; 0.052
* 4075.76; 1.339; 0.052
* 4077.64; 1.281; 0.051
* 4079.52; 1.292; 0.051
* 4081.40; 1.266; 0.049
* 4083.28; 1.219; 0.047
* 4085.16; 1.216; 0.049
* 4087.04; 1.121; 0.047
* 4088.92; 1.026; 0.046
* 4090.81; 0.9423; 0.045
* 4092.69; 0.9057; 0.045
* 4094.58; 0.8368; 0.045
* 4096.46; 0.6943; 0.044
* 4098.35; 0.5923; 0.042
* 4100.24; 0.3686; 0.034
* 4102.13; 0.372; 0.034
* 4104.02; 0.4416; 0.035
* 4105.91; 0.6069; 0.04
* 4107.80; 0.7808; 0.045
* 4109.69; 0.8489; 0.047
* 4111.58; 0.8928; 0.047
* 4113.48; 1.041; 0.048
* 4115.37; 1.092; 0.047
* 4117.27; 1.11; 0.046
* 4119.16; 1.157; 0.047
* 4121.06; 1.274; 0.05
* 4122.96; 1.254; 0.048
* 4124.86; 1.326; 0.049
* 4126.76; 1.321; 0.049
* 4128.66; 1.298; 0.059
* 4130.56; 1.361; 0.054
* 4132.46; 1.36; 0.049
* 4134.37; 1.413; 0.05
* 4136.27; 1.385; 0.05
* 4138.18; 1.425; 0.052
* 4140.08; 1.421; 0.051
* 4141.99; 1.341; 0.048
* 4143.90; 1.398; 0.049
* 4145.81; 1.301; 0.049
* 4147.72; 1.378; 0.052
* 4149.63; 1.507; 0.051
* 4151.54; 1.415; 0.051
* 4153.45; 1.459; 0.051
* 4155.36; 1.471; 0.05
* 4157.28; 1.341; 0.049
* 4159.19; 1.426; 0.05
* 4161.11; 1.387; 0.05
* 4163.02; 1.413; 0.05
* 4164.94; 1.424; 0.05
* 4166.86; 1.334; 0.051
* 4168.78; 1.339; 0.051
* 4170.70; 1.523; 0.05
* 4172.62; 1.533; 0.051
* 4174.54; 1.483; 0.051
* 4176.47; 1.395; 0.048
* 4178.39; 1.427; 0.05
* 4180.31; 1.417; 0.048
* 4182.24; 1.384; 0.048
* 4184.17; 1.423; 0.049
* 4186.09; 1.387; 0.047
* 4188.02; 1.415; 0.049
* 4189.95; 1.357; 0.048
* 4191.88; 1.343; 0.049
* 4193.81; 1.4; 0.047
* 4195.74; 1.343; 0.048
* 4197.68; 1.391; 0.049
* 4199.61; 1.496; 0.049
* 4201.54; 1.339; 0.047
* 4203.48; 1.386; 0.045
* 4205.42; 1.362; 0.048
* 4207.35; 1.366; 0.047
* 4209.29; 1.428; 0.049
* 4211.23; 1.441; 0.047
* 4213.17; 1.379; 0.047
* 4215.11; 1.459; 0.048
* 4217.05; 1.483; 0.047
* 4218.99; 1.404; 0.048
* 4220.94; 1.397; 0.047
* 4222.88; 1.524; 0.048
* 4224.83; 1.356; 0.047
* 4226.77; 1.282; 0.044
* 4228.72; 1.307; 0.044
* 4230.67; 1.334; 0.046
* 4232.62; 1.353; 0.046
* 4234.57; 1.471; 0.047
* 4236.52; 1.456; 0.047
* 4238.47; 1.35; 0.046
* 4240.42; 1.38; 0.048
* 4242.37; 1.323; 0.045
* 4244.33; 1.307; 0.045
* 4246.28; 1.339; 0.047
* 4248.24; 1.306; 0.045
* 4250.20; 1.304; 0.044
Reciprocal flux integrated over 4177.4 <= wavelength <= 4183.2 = 4.1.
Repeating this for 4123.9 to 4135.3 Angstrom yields 8.5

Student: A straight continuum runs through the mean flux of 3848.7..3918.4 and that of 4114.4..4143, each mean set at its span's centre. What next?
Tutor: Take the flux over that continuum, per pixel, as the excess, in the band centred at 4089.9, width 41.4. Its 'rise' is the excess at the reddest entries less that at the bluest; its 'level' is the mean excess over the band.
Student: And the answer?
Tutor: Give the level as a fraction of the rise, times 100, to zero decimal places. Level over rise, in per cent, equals 48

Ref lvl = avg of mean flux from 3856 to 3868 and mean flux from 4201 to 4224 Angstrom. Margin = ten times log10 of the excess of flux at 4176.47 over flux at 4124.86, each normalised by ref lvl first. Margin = -13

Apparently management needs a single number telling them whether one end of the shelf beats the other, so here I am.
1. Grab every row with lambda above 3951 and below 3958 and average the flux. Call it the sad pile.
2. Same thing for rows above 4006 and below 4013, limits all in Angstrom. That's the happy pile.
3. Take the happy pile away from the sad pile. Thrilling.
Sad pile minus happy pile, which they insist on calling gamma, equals -0.26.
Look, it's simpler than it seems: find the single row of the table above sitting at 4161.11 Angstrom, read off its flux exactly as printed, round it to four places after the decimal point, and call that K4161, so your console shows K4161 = 1.3870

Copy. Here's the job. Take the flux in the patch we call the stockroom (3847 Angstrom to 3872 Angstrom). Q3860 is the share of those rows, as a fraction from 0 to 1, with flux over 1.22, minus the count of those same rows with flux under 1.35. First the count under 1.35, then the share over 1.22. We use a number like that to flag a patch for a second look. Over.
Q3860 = -12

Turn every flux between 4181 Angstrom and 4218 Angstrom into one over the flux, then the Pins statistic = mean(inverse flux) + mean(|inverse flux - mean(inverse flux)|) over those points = 0.73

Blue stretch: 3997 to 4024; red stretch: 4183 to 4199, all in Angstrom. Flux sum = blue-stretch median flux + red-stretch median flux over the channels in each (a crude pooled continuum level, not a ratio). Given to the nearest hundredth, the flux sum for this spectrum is 2.89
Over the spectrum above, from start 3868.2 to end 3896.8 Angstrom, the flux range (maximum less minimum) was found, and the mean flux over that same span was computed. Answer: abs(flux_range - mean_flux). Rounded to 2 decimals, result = 0.03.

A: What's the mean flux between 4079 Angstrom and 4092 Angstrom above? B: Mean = 1.15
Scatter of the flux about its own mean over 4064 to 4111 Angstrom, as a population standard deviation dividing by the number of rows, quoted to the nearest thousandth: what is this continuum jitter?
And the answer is 0.359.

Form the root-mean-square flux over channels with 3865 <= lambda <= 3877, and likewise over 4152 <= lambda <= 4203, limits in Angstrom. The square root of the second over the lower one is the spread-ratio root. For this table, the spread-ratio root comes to 1.06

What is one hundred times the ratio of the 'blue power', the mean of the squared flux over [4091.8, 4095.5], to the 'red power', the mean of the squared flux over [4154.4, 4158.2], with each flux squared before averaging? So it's 38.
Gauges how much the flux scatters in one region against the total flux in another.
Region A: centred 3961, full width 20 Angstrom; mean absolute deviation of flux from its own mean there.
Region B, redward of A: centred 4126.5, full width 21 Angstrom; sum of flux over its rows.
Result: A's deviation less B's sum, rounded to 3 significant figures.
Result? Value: -14.0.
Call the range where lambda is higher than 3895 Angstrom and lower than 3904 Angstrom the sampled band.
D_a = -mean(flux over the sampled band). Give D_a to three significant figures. -1.07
